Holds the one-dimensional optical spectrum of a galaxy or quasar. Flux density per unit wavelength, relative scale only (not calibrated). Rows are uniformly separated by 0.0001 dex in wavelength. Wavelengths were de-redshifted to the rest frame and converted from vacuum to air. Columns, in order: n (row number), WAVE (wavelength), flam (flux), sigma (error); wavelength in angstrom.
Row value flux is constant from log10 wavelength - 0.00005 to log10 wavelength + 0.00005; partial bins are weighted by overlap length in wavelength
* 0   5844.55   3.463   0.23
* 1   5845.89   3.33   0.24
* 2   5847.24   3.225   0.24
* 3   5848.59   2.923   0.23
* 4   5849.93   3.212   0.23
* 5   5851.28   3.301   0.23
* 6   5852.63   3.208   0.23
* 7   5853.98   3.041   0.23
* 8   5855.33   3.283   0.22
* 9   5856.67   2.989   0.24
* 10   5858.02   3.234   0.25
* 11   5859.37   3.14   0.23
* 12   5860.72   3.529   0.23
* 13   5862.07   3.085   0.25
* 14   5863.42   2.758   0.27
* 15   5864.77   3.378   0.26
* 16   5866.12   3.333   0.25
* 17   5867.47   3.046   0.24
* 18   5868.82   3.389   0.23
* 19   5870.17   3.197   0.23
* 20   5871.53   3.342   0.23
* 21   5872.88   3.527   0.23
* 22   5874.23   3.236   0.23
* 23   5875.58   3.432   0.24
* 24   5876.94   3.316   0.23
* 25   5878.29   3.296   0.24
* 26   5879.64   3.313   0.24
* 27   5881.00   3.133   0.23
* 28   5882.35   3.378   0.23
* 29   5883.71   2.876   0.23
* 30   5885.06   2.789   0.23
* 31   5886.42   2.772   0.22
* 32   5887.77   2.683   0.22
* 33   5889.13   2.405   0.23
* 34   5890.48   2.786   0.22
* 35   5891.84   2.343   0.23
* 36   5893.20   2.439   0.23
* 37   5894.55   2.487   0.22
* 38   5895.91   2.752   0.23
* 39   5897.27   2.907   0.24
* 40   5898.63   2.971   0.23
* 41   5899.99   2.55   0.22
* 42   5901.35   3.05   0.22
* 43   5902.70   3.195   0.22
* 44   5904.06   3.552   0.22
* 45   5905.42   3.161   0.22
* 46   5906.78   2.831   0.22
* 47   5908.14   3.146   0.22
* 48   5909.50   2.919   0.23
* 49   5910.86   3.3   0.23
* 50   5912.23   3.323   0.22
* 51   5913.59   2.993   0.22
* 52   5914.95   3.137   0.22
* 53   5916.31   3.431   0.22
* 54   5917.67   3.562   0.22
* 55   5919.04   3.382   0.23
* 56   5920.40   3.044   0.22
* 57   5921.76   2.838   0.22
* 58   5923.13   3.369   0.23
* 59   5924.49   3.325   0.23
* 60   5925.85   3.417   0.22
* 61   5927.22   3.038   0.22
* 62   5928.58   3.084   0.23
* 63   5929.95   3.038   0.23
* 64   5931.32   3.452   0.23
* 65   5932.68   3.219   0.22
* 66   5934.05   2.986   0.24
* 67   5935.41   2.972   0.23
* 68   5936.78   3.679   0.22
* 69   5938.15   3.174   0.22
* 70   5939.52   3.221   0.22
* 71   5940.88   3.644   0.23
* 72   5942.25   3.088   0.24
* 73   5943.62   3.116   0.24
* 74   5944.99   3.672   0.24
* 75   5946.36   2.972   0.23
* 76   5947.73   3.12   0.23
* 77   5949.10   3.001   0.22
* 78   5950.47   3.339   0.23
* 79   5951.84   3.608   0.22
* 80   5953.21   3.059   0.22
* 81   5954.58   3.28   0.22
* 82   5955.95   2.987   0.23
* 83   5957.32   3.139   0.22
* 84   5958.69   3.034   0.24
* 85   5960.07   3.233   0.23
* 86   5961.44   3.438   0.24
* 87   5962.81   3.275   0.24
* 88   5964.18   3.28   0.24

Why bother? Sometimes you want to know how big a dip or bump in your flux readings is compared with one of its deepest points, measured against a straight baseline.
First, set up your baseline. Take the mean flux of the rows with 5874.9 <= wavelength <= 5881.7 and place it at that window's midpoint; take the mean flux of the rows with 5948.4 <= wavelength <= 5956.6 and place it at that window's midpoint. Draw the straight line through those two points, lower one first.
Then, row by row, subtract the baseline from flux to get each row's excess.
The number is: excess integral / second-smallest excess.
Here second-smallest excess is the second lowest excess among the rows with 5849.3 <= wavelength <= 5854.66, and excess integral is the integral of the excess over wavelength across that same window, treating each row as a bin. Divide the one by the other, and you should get 6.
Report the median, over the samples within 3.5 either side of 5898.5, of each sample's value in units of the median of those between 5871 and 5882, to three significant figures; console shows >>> 0.877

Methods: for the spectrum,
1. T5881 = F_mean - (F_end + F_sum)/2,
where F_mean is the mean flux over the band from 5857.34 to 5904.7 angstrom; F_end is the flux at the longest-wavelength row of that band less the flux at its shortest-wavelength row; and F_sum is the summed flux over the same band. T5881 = -50.4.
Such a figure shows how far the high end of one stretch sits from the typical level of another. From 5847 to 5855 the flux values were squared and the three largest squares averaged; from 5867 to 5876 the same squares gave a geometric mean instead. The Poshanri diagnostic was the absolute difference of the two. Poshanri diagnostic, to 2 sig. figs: 0.39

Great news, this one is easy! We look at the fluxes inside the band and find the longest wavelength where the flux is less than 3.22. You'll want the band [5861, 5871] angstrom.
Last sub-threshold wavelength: 5870.17 angstrom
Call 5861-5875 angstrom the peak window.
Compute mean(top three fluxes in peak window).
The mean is 3.43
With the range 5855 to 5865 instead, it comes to 3.40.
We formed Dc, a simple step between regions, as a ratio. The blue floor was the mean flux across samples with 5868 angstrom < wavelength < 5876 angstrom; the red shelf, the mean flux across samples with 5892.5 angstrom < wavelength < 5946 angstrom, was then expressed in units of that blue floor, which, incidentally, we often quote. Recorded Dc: 0.94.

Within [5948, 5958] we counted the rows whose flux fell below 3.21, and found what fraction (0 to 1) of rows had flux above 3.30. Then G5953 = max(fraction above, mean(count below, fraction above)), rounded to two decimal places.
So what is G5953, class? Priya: 2.14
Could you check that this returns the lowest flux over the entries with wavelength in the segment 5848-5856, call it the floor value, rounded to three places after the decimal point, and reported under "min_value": 2.923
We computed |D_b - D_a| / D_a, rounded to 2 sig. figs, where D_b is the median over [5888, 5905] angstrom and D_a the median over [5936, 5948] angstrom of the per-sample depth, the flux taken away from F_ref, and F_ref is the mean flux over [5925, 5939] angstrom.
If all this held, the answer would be 13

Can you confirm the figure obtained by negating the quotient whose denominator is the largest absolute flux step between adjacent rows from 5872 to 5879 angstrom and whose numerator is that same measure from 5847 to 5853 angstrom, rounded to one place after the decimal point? -1.0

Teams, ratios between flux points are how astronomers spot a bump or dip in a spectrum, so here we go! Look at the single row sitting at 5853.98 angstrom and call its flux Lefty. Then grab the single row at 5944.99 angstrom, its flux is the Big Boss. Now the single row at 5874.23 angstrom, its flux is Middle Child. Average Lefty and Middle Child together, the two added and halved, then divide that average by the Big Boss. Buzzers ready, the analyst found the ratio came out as 0.85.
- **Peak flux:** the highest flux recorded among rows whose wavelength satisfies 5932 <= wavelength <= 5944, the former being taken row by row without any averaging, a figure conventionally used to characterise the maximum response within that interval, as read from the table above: 3.679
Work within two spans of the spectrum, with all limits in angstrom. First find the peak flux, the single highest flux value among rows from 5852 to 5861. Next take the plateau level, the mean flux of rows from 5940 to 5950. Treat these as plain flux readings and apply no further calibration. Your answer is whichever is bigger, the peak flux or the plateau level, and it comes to 3.53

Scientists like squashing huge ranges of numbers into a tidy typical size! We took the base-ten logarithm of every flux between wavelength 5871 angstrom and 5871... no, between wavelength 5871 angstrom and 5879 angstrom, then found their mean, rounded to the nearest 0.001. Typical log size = 0.526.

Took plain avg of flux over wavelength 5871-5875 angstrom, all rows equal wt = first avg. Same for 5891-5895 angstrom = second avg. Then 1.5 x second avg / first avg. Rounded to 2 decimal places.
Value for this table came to 1.08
